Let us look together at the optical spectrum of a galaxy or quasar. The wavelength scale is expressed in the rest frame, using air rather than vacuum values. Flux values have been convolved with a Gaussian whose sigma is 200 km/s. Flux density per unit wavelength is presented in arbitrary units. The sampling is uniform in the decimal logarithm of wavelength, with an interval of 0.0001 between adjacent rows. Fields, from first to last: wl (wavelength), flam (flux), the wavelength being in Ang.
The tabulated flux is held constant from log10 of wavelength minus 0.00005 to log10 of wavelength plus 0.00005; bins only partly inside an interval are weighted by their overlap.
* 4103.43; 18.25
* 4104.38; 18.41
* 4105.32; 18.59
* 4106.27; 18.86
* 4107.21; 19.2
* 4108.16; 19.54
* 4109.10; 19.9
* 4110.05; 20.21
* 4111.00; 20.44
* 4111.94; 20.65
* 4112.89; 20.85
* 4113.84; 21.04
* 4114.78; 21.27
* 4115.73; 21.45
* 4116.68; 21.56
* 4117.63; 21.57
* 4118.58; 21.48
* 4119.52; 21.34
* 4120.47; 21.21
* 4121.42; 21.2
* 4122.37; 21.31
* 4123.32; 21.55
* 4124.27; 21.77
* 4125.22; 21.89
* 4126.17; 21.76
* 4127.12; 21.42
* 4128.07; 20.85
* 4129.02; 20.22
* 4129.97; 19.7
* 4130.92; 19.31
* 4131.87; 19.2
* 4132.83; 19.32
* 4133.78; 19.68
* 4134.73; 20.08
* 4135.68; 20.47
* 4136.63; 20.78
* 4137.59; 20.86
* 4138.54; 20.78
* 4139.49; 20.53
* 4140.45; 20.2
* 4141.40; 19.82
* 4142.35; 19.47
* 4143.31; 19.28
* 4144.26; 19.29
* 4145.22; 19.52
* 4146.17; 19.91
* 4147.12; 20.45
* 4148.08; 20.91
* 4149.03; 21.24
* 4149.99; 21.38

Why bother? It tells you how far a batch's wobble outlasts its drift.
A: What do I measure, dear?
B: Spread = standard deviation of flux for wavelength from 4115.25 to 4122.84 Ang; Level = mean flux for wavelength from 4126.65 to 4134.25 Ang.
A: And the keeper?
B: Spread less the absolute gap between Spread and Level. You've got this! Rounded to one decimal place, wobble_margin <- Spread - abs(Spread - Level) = -19.7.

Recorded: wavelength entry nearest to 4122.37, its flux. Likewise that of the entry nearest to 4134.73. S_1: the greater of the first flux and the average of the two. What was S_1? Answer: 21.3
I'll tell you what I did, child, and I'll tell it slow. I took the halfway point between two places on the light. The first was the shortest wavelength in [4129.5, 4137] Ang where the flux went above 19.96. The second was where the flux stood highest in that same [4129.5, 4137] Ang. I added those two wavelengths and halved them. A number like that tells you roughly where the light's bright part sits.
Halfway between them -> 4135.7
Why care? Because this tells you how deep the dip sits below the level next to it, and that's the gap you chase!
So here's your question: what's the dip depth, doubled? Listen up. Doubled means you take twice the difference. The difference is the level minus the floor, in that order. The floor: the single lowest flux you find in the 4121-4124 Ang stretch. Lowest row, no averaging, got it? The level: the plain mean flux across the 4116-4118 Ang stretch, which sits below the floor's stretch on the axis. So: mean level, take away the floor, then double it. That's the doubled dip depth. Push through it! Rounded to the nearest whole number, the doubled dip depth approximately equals 1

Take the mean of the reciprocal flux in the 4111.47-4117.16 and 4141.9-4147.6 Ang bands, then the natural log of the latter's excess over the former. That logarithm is -5.6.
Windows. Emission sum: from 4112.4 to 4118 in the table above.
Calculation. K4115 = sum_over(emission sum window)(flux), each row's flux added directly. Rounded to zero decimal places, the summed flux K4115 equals 128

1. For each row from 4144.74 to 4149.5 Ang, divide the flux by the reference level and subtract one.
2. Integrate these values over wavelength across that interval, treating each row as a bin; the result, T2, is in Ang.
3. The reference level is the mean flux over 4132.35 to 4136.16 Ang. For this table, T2 0.12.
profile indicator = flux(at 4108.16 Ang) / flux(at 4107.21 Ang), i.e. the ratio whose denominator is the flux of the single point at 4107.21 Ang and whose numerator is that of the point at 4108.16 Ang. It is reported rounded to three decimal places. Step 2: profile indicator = 1.018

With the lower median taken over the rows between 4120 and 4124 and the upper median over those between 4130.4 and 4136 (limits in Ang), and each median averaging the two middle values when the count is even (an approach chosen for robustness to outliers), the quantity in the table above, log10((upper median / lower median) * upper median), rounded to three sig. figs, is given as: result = 1.25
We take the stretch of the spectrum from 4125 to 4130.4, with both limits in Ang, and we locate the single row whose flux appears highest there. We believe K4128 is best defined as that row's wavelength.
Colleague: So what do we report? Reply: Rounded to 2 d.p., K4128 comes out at 4125.22 Ang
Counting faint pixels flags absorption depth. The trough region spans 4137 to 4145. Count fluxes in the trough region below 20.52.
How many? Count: 5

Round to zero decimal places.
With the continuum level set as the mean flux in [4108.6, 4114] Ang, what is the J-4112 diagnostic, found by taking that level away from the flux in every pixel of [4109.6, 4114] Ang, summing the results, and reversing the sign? -1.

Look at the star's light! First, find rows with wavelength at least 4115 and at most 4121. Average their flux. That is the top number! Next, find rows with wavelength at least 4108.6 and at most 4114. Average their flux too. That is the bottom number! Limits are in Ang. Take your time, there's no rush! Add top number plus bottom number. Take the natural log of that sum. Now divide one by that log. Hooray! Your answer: 0.268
